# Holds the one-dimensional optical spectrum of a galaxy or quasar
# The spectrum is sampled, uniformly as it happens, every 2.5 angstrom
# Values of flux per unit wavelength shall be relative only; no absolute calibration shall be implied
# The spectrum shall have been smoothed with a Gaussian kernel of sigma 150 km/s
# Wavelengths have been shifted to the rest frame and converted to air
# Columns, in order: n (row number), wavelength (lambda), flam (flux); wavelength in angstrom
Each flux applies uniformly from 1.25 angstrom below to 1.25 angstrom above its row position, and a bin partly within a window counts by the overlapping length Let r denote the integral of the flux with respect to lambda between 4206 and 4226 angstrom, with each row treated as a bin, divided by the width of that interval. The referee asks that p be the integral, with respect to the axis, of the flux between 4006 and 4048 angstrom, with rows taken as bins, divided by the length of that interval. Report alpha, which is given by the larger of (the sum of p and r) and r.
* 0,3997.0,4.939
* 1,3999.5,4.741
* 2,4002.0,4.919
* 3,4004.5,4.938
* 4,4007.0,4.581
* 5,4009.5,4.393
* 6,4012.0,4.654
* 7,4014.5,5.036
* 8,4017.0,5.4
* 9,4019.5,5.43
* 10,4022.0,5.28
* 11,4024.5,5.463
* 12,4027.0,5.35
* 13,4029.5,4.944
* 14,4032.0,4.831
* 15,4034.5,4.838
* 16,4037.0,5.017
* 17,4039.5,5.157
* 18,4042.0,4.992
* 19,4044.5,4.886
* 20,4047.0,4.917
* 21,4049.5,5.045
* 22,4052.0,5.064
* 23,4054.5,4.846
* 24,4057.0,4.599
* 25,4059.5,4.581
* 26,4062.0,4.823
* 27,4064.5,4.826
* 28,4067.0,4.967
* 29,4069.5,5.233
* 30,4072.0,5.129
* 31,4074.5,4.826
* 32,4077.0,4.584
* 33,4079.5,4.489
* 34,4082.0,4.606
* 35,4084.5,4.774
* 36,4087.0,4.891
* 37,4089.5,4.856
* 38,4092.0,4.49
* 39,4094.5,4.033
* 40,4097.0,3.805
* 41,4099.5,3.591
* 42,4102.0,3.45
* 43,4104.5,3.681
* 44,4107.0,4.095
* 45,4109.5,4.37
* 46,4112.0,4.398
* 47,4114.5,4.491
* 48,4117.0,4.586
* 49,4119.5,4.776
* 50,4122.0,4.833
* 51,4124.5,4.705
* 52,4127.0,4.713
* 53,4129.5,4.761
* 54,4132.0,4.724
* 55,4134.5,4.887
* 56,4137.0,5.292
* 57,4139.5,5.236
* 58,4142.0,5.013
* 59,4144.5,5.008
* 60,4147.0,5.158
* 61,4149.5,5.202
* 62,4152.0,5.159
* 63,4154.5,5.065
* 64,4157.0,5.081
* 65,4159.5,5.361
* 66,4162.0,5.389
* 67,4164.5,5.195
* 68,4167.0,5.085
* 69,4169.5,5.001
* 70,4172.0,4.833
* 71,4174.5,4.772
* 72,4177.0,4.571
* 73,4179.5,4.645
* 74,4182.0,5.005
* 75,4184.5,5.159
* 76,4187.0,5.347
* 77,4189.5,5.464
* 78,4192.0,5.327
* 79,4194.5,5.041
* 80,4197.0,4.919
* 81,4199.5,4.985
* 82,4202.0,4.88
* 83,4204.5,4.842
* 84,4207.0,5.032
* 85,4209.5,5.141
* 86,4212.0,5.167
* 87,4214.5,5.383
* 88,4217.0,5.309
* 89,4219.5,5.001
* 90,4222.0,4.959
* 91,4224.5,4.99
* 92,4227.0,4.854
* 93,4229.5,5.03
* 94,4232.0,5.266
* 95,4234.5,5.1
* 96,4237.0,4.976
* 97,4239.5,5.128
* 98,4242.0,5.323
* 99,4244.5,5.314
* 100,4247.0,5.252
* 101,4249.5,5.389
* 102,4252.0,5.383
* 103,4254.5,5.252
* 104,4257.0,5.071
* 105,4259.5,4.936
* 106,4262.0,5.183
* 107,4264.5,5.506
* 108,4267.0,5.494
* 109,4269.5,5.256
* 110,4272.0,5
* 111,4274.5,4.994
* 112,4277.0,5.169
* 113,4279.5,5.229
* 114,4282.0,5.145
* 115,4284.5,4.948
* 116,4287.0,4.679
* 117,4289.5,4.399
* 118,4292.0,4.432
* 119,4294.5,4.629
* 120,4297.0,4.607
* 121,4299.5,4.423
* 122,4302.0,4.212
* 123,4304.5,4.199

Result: 10.1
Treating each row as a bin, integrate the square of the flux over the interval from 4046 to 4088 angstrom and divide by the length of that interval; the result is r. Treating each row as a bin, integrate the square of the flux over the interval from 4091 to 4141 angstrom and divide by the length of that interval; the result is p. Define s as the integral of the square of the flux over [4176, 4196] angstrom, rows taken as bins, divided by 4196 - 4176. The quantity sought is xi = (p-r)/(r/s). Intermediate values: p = 20.0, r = 23.4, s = 25.8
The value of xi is -3.7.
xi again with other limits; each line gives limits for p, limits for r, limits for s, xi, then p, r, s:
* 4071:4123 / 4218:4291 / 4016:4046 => -6.5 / 19.7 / 26.2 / 26.4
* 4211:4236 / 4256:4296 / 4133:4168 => 1.0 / 26.1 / 25.1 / 26.5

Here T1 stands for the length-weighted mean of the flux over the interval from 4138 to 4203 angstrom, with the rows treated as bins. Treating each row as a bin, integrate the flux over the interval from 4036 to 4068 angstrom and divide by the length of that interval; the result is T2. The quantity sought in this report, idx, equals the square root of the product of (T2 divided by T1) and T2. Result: 2.18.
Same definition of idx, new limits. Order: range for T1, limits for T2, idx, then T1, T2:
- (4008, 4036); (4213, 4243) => 2.27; 5.05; 5.11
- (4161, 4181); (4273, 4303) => 2.14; 4.93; 4.75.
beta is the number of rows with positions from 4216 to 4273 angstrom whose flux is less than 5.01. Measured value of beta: 7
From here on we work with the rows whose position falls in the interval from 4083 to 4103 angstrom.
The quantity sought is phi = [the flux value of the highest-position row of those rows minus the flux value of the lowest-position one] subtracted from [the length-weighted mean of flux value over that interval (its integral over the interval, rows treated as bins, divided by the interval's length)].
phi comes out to 5.57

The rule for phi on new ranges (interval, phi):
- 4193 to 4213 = 4.88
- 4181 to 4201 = 5.17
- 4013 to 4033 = 5.42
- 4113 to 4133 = 4.46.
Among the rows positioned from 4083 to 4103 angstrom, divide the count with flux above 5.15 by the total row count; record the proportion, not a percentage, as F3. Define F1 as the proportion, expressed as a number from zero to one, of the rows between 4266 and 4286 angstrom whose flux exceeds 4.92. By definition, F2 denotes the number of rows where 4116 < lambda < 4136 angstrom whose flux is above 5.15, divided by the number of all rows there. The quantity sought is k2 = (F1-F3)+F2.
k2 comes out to 1.0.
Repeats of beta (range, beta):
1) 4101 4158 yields 15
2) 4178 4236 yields 10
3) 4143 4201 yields 9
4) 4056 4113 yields 21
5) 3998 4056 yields 13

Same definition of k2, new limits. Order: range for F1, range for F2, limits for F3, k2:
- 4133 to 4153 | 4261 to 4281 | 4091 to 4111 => 1.6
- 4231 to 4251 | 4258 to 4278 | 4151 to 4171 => 1.1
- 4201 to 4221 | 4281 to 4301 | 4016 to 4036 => 0.1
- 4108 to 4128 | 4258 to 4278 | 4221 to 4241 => 0.5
